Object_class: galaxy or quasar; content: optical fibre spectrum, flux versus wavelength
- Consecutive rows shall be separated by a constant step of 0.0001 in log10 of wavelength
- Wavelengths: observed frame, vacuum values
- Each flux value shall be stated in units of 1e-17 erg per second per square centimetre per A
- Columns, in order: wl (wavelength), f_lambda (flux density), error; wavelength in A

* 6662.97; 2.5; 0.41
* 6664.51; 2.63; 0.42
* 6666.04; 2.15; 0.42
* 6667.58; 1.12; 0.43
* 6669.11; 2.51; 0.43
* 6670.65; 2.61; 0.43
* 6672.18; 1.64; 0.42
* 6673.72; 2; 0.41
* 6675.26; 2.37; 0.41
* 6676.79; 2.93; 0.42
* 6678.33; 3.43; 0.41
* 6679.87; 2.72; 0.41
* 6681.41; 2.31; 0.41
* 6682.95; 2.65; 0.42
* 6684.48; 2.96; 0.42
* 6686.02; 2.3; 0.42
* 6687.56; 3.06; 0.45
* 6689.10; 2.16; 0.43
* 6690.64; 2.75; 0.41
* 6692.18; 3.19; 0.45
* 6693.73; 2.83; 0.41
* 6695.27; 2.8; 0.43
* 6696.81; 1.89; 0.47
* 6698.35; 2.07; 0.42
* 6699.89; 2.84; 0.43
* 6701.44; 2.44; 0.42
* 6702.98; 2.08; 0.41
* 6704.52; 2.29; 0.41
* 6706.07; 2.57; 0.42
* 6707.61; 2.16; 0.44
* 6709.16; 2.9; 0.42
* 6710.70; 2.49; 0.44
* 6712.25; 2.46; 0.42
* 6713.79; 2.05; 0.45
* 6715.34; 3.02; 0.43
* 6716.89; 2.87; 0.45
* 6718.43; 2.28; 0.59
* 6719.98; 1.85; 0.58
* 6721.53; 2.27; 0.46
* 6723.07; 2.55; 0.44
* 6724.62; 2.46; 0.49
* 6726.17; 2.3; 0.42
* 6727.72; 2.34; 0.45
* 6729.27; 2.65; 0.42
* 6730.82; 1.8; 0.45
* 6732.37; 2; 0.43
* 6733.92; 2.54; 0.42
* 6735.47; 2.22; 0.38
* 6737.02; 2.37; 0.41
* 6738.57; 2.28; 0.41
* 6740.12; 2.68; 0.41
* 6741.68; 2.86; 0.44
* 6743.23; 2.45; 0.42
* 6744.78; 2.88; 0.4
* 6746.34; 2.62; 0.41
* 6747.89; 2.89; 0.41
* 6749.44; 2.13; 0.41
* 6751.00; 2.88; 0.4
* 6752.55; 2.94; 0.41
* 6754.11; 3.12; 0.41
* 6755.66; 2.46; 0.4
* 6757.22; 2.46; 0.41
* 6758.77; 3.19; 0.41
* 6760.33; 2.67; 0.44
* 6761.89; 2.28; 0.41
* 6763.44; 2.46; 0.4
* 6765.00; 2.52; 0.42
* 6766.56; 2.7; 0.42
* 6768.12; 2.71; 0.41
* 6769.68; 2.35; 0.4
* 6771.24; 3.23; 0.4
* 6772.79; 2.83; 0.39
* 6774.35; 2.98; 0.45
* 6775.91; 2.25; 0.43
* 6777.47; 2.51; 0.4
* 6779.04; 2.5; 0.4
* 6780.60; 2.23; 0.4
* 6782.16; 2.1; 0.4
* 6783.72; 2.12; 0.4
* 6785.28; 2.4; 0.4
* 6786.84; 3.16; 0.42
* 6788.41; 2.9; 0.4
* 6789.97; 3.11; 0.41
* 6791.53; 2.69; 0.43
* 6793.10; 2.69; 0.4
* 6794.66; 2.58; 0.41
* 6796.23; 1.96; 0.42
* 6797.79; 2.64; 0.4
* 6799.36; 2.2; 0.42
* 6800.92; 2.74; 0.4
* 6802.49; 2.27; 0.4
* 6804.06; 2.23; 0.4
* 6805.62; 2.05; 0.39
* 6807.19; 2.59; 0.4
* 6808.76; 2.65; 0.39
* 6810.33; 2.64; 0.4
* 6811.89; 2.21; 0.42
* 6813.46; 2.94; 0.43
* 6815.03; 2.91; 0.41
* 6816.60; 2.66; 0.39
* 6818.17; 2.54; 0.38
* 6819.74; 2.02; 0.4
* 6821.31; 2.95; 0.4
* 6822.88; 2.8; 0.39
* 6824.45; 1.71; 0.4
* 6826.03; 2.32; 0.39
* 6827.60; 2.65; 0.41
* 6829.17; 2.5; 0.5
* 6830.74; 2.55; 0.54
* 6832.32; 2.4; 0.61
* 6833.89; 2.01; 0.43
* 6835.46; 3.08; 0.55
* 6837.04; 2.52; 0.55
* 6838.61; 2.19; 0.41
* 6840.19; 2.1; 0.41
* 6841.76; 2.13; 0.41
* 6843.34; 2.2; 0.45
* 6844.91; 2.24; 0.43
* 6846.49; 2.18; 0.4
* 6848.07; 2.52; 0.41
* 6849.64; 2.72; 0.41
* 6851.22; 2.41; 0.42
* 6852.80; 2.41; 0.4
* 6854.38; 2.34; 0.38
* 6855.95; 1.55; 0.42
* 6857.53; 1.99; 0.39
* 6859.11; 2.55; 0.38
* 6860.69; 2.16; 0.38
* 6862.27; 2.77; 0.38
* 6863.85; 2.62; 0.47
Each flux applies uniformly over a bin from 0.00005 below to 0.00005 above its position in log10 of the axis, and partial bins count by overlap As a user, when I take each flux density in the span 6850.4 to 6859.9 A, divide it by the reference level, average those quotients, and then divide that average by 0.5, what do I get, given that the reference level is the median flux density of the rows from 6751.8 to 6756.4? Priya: 1.5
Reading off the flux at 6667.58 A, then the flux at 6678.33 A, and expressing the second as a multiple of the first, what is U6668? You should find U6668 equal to 3.1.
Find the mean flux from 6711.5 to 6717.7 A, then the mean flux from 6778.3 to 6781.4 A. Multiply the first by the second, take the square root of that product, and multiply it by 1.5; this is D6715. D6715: 3.72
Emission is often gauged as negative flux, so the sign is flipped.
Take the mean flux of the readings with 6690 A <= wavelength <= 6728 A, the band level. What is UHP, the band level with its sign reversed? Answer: -2.47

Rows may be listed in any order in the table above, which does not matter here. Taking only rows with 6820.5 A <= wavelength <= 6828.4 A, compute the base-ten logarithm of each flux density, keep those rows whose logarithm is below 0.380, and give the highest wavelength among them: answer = 6826.03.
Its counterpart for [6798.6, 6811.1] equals 6805.62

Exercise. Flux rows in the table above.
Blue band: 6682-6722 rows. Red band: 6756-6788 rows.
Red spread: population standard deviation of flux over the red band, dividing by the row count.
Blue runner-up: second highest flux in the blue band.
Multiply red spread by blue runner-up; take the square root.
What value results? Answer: 1.02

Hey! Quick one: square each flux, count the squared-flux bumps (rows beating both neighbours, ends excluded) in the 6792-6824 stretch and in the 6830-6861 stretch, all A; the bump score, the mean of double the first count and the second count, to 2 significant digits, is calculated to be 7.0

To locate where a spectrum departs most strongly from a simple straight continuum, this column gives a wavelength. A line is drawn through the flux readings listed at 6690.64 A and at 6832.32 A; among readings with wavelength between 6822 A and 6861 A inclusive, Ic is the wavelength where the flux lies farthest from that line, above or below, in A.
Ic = 6855.95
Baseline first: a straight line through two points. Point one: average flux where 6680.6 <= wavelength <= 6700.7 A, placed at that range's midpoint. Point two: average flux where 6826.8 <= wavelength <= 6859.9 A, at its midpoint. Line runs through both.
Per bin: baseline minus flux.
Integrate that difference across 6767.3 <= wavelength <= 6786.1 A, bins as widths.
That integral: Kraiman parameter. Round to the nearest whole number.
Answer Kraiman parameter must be -1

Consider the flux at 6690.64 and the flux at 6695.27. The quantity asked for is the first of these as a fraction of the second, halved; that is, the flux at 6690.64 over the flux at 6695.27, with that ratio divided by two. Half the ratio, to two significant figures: 0.49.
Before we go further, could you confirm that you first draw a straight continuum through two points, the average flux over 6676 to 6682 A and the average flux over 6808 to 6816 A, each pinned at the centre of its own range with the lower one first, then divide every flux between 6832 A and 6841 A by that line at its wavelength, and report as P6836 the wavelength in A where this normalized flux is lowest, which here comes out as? 6833.89 A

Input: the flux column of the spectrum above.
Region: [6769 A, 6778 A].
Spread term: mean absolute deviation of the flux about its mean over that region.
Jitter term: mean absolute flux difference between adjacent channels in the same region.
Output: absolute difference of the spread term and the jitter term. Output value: 0.16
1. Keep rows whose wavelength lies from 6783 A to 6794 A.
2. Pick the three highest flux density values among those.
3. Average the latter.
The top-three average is 3.06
